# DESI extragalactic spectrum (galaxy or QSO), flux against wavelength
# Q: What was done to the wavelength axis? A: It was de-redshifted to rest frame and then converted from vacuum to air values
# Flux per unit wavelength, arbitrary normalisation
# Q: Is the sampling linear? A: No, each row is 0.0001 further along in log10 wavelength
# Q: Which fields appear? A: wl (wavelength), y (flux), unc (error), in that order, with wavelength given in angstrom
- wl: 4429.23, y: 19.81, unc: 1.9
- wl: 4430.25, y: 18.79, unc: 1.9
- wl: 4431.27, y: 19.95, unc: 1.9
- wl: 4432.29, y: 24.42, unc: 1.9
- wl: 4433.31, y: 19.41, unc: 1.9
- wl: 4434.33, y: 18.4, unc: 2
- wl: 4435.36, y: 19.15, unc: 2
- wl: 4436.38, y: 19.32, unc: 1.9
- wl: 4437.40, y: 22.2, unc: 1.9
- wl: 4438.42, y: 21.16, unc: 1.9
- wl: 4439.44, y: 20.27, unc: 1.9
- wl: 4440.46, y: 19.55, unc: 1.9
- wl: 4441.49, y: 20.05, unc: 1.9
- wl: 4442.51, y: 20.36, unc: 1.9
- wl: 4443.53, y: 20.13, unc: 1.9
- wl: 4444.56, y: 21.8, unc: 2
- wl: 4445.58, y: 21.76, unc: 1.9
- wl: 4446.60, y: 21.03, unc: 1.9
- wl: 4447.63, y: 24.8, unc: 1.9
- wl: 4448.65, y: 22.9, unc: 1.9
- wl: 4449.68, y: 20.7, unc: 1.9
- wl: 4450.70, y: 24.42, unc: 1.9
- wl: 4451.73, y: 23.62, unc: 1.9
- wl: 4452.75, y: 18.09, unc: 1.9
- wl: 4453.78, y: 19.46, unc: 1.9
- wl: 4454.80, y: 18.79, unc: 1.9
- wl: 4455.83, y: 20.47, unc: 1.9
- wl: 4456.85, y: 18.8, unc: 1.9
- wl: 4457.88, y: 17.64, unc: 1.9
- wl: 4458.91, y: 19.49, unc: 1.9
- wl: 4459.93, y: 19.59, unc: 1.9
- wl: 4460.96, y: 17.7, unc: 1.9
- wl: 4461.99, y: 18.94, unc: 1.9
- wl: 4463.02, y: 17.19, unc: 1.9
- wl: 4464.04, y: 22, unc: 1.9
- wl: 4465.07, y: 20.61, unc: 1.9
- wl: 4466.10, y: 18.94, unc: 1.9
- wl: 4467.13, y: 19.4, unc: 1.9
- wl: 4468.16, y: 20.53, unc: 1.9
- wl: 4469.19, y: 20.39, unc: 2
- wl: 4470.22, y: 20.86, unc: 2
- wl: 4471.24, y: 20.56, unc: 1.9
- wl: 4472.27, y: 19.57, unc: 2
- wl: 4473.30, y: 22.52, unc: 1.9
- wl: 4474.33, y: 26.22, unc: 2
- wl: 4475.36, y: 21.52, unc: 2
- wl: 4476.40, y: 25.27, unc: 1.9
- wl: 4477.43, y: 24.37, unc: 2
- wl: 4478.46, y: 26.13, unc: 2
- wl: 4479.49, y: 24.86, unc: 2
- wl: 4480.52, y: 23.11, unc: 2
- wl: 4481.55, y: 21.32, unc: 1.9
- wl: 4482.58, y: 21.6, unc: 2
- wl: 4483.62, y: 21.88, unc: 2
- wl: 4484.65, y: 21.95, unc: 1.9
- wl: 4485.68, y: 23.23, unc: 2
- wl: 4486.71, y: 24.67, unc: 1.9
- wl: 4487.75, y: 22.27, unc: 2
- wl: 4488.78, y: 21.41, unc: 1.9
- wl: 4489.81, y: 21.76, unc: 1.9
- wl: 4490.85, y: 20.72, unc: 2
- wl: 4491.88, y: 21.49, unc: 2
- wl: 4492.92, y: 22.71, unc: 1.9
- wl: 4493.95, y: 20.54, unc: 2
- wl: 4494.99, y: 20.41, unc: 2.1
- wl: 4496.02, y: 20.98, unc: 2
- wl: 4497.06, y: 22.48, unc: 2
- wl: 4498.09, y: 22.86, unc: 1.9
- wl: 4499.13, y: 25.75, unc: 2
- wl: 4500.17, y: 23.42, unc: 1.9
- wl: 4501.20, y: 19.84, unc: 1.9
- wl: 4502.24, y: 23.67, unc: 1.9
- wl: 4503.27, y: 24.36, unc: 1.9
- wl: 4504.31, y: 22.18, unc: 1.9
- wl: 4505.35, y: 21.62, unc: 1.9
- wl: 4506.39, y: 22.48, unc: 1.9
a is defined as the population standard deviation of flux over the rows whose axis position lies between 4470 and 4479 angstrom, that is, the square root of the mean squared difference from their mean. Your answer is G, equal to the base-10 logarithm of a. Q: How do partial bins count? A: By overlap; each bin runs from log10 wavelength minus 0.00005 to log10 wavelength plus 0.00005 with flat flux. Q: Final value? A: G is 0.38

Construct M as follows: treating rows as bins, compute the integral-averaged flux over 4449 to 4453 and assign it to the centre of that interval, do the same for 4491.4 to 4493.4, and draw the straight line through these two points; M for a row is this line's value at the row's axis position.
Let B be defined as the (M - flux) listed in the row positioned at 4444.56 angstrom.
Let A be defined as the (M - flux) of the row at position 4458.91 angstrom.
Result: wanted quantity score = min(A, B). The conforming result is 0.2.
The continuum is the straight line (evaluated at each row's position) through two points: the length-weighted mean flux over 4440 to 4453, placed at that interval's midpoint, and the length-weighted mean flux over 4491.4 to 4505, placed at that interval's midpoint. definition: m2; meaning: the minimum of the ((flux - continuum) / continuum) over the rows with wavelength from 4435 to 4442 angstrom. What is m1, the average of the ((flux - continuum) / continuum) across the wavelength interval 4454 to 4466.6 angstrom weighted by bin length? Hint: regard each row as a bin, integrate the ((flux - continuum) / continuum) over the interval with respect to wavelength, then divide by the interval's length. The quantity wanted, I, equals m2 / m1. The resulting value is 1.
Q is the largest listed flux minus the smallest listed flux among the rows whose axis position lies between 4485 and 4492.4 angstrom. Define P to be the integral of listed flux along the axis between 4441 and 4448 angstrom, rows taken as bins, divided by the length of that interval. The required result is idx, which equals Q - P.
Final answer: -17.4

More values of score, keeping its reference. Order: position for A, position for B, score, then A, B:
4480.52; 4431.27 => -1.1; -1.1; 2.0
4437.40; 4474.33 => -4.2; -0.2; -4.2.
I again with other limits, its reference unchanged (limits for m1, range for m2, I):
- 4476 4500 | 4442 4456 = -7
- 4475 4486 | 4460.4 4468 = -4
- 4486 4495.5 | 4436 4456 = 9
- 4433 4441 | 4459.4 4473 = 3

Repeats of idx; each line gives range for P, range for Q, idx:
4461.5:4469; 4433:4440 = -15.9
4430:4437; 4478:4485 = -15.2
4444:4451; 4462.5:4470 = -17.6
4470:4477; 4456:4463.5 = -20.1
